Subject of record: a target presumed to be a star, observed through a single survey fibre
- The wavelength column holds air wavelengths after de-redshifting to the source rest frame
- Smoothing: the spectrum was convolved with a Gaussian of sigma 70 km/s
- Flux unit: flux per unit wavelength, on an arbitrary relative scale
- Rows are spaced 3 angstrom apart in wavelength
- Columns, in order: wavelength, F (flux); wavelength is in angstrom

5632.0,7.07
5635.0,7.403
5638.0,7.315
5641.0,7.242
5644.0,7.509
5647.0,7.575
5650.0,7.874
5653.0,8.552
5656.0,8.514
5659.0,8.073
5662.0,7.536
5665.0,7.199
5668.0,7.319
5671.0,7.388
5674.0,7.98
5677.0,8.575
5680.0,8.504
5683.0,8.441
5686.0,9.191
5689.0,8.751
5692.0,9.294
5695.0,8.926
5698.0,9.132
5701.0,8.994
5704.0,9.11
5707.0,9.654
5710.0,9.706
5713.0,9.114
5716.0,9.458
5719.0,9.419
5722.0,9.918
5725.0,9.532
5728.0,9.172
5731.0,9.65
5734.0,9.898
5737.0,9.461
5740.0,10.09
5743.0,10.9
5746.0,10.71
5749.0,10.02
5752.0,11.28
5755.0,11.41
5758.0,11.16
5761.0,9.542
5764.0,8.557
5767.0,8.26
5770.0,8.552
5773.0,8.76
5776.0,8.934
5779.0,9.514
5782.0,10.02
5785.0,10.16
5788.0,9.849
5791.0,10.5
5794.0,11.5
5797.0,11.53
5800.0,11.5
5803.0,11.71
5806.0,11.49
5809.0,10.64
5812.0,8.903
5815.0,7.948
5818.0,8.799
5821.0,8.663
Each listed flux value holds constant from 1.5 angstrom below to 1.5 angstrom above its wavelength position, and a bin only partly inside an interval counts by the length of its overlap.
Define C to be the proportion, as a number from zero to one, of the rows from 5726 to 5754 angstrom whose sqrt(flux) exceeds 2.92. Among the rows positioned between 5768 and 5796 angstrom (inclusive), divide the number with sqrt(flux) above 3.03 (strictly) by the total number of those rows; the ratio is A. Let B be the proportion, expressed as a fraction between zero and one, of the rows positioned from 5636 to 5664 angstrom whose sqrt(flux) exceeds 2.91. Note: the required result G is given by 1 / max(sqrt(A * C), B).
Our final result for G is 1.22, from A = 0.67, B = 0.22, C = 1.0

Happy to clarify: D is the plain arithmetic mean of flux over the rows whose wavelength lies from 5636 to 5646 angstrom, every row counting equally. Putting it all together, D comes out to 7.4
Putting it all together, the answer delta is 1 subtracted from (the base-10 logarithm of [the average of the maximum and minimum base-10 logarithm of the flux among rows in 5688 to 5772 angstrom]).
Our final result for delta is -1.006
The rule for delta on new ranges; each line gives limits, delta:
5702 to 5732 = -1.010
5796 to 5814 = -0.996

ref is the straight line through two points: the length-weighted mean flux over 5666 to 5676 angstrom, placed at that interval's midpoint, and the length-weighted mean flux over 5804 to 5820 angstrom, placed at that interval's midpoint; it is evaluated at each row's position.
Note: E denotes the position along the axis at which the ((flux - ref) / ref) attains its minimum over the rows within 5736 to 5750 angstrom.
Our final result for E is 5737.0 angstrom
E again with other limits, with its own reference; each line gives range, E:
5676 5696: 5683.0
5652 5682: 5665.0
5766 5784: 5767.0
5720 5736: 5728.0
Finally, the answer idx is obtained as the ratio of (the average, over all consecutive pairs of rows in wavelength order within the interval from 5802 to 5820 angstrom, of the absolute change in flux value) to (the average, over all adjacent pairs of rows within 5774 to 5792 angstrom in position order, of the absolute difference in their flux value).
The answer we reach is 2.1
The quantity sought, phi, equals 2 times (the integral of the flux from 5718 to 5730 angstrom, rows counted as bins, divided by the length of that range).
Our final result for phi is 19.0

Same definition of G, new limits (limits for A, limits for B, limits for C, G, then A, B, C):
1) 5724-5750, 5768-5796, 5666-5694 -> 1.00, 0.89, 1.00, 0.4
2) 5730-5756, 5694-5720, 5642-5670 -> 1.00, 1.00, 1.00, 0.1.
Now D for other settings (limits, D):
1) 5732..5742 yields 9.8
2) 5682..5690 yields 8.8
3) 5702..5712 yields 9.5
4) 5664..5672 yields 7.3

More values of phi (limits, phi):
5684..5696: 18.0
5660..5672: 14.8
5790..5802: 22.6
